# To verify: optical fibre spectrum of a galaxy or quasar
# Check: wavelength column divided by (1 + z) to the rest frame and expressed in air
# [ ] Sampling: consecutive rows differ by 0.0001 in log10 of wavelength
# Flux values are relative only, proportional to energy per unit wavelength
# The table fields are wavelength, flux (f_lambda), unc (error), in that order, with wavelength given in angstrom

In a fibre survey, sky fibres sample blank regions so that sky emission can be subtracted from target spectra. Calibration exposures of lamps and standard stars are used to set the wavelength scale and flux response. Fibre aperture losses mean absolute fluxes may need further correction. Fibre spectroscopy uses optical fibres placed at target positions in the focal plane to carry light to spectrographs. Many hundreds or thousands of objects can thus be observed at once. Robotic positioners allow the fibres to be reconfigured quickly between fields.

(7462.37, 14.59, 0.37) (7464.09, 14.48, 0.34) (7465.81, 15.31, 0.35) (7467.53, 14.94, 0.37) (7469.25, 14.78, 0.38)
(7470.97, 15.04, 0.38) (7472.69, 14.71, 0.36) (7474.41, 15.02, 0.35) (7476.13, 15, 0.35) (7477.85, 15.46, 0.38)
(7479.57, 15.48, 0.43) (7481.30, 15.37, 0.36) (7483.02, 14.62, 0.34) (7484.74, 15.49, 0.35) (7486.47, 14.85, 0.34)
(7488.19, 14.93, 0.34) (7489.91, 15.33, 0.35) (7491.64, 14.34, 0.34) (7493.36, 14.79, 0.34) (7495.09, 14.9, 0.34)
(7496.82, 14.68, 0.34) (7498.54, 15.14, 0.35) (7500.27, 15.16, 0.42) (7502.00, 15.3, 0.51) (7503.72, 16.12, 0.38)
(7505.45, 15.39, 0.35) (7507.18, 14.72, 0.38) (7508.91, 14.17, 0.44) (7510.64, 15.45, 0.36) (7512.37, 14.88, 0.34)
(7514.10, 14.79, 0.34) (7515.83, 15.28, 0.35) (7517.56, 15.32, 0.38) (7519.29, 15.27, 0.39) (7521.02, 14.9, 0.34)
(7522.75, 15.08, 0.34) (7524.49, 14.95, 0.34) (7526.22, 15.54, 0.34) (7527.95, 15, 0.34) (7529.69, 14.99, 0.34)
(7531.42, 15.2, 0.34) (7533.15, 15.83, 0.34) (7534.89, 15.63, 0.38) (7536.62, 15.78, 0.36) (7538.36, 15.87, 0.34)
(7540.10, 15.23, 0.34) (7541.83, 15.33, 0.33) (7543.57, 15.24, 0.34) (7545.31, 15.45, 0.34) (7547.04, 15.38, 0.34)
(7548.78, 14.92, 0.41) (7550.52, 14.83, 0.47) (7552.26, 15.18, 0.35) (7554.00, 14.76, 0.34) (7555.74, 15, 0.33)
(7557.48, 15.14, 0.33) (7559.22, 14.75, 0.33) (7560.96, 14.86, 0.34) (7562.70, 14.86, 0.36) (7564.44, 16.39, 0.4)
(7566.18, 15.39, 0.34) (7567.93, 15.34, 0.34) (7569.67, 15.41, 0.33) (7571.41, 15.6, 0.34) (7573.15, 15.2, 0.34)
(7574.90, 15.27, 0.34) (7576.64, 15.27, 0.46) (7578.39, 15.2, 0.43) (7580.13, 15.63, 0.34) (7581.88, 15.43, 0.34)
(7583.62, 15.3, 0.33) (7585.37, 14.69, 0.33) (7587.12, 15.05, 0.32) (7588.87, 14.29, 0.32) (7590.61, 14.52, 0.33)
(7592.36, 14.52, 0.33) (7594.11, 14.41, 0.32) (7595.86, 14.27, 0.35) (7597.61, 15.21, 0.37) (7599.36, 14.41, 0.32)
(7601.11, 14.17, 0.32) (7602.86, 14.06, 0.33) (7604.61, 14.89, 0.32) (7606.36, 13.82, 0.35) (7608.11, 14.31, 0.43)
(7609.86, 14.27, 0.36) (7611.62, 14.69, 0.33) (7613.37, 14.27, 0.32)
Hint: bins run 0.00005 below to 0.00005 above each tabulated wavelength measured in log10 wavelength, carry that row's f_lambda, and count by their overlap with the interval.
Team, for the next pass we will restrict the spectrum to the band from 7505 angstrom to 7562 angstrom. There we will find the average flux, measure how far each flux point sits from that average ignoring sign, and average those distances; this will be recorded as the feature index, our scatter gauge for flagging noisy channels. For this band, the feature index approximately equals 0.29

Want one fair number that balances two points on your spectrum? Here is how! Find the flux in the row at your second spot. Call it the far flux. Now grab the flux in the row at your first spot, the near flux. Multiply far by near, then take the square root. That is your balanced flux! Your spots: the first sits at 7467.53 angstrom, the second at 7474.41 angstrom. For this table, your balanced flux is 15.0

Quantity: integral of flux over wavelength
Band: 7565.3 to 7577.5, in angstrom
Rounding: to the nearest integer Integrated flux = 187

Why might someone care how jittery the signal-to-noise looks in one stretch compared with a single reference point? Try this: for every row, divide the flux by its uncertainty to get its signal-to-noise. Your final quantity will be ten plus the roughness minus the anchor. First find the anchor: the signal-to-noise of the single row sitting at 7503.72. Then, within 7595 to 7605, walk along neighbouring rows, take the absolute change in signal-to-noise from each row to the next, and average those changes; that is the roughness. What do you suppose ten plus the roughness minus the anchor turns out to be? -30.3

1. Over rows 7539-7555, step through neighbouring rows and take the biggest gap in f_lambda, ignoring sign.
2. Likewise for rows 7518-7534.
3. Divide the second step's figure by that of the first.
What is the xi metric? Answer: 1.37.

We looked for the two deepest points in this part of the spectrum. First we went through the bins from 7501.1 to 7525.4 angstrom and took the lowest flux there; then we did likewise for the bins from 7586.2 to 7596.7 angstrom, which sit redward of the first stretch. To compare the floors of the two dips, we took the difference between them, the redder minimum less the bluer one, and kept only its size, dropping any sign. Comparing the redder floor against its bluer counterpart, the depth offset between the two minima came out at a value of 0.1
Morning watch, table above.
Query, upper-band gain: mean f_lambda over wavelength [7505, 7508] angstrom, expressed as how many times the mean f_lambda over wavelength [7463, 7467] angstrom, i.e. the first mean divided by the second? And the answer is 1.01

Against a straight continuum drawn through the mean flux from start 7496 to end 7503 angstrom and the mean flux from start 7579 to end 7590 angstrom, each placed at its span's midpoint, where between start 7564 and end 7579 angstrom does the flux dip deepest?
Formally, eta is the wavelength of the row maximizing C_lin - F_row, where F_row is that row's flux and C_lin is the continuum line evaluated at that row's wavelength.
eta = 7573.15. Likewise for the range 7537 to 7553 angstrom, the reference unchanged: 7550.52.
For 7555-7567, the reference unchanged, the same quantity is 7559.22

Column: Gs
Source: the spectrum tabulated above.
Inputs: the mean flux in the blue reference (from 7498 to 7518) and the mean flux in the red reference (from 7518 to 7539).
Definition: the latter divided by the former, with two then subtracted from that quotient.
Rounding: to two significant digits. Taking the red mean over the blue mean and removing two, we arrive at -0.99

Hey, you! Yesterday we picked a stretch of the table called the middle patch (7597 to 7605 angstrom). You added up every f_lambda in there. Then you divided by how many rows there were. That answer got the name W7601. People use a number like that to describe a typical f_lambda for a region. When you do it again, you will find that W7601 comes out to 14.5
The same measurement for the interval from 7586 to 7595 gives 14.6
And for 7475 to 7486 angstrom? 15.2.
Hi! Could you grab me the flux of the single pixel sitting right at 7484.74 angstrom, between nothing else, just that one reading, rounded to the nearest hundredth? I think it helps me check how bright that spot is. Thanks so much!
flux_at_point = 15.49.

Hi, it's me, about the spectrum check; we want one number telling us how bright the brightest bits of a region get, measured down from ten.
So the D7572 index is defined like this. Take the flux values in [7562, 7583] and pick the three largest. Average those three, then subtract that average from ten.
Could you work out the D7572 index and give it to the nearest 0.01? -5.87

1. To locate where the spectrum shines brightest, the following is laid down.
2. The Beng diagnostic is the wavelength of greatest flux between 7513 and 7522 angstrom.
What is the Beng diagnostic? 7517.56 angstrom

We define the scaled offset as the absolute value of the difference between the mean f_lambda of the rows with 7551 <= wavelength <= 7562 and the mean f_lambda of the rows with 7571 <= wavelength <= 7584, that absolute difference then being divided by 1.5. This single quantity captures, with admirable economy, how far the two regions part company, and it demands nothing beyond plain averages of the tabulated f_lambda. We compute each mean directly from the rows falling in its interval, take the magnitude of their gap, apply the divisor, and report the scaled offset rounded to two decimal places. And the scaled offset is 0.28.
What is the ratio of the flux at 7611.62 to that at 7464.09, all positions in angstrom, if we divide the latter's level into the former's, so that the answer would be 1.01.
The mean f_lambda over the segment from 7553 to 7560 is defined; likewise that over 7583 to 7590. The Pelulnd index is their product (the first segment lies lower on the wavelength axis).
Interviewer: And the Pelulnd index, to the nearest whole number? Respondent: 221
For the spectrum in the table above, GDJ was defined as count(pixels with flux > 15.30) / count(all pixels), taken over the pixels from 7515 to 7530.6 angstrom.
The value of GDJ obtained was 0.22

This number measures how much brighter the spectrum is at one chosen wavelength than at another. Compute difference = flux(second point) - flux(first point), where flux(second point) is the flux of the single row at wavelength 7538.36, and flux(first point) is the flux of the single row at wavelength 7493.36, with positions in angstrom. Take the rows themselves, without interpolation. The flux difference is 1.1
